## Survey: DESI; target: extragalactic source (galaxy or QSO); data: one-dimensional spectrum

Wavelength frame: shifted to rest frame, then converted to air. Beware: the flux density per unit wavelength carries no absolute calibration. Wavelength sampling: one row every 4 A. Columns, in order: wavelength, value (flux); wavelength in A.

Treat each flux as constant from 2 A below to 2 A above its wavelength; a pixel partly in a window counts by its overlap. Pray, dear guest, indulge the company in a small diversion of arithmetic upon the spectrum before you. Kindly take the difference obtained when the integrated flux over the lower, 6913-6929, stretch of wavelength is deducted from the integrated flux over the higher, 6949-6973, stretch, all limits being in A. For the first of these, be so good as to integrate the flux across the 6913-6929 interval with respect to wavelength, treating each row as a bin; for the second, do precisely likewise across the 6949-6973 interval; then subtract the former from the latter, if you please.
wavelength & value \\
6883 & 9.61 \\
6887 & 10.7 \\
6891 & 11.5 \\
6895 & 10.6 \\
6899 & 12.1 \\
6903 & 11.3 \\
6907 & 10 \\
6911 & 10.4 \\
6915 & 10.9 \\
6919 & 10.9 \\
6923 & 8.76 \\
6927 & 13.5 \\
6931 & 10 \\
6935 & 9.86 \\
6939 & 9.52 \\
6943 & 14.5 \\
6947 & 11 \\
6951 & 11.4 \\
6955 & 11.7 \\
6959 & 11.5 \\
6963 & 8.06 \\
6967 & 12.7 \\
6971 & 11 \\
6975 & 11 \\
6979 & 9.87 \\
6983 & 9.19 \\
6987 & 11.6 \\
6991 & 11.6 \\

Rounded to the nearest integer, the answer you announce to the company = 89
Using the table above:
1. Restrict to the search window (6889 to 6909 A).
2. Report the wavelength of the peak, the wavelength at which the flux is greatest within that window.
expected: 6899 A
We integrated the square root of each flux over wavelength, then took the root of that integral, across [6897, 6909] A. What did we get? 6.33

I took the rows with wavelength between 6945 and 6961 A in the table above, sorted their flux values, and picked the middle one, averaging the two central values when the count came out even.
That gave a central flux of 11.45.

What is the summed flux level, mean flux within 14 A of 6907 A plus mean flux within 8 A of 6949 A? 23.0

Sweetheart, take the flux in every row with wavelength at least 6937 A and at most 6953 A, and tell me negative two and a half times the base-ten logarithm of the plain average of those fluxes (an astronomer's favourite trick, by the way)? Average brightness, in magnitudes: -2.66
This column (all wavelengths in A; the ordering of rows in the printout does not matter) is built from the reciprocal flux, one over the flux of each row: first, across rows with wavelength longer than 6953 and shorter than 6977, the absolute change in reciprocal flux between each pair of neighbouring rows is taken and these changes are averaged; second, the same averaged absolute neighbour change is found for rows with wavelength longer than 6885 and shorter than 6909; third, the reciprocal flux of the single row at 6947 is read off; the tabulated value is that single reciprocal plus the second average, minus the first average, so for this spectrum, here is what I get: 0.080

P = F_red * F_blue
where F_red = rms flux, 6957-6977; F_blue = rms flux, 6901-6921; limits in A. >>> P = 117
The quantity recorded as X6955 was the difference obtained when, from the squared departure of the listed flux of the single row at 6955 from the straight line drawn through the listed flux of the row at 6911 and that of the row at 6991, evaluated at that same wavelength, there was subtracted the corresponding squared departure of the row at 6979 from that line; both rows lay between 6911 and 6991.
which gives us -2.0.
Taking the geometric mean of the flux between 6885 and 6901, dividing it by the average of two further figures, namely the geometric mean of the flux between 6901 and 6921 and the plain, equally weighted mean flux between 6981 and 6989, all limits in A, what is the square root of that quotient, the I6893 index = 1.03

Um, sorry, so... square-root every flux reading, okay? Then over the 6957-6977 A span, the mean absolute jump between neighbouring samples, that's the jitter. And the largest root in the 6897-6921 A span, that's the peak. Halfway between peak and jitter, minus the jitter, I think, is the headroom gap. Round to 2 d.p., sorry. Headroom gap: 1.55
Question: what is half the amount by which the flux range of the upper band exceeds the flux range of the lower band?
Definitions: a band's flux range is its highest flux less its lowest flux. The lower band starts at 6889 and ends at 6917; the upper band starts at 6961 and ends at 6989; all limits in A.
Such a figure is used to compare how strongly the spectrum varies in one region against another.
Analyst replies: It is 1.3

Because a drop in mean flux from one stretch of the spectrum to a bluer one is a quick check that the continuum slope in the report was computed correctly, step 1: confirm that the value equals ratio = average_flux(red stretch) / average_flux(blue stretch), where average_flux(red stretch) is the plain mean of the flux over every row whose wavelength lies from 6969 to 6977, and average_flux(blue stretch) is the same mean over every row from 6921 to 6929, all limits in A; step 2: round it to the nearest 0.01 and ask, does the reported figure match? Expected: 0.99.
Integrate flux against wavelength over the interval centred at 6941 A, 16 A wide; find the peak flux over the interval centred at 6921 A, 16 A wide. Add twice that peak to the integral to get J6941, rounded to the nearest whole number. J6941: 207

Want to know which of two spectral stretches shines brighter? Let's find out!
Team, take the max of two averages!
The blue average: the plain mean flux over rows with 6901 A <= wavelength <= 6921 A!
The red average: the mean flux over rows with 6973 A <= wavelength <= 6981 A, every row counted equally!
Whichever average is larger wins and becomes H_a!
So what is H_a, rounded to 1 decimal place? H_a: 10.7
